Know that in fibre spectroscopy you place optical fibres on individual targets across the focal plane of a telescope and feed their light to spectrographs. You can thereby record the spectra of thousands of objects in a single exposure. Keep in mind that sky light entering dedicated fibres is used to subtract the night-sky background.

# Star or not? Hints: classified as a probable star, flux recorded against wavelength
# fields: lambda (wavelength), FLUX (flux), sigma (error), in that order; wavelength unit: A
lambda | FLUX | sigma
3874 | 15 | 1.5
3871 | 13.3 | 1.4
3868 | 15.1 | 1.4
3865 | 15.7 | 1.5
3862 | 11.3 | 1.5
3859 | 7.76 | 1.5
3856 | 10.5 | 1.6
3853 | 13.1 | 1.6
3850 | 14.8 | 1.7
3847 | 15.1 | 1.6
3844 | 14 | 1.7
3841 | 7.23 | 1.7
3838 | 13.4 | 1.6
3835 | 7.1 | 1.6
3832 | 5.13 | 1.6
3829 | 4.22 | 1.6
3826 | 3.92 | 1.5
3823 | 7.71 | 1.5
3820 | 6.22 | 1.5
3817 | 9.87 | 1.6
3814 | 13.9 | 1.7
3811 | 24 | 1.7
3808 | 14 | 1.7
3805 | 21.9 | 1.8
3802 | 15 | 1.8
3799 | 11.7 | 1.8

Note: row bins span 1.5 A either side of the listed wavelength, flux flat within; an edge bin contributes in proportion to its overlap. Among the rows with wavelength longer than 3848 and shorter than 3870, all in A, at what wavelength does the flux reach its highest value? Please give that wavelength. 3865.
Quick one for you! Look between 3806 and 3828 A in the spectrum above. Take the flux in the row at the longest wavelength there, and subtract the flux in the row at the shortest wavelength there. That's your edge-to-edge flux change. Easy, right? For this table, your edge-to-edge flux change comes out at -10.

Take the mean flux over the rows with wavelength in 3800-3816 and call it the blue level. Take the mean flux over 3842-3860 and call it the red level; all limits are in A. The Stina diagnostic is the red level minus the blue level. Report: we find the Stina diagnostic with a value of -5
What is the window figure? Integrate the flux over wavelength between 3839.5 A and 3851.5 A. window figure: 153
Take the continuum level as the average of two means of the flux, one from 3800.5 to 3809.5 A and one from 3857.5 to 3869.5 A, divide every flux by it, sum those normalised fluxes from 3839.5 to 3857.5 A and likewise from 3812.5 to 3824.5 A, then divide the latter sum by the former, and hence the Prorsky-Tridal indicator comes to 0.50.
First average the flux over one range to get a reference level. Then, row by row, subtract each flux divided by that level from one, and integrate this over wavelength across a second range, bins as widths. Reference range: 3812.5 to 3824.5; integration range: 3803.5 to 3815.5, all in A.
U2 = -11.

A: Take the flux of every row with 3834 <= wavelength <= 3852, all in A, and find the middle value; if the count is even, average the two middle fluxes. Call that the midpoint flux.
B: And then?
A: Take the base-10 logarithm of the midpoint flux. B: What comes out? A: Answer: 1.14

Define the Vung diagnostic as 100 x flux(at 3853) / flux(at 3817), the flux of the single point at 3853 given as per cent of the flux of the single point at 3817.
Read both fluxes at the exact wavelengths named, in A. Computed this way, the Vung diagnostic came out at 133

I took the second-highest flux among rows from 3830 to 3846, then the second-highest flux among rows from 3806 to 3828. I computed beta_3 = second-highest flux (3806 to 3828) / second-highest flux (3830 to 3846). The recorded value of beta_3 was 1.0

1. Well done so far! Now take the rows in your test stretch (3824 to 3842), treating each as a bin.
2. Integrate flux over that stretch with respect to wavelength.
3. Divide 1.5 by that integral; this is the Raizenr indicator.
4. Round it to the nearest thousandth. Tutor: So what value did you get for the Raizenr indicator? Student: 0.012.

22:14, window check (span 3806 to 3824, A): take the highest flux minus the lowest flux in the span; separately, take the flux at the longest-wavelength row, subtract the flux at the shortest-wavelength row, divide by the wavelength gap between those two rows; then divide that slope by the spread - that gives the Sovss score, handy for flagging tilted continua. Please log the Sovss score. -0.024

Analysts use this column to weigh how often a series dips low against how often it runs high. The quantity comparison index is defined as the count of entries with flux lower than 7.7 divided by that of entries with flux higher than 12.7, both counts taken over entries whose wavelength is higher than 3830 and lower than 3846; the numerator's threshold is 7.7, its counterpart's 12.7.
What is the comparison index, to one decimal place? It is 1.5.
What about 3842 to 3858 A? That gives 0.0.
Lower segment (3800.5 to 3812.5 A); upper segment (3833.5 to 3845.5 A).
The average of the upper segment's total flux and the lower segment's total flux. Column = 58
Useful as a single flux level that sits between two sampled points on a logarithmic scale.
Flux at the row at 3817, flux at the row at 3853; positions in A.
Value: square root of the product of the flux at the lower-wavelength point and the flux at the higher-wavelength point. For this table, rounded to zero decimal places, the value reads 11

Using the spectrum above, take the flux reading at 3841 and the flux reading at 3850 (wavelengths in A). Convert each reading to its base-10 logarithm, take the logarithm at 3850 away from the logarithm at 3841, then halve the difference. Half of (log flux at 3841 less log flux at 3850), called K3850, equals -0.16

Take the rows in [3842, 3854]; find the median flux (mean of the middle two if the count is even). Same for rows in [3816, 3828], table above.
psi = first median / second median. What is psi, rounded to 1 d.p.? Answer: 2.1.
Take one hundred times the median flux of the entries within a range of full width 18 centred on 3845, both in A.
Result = 1370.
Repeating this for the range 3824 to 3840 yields 513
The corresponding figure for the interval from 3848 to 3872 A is 1320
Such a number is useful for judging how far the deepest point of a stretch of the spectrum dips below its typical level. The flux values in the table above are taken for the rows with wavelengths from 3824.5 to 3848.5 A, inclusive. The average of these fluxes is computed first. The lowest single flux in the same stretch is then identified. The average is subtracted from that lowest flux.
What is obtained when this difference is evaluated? -4.8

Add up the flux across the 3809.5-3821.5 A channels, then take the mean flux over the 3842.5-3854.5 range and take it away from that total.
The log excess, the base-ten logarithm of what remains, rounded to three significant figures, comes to 1.60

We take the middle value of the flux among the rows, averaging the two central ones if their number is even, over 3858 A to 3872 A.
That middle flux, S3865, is 13.3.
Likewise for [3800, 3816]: 15.0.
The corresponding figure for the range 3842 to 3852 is 14.8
